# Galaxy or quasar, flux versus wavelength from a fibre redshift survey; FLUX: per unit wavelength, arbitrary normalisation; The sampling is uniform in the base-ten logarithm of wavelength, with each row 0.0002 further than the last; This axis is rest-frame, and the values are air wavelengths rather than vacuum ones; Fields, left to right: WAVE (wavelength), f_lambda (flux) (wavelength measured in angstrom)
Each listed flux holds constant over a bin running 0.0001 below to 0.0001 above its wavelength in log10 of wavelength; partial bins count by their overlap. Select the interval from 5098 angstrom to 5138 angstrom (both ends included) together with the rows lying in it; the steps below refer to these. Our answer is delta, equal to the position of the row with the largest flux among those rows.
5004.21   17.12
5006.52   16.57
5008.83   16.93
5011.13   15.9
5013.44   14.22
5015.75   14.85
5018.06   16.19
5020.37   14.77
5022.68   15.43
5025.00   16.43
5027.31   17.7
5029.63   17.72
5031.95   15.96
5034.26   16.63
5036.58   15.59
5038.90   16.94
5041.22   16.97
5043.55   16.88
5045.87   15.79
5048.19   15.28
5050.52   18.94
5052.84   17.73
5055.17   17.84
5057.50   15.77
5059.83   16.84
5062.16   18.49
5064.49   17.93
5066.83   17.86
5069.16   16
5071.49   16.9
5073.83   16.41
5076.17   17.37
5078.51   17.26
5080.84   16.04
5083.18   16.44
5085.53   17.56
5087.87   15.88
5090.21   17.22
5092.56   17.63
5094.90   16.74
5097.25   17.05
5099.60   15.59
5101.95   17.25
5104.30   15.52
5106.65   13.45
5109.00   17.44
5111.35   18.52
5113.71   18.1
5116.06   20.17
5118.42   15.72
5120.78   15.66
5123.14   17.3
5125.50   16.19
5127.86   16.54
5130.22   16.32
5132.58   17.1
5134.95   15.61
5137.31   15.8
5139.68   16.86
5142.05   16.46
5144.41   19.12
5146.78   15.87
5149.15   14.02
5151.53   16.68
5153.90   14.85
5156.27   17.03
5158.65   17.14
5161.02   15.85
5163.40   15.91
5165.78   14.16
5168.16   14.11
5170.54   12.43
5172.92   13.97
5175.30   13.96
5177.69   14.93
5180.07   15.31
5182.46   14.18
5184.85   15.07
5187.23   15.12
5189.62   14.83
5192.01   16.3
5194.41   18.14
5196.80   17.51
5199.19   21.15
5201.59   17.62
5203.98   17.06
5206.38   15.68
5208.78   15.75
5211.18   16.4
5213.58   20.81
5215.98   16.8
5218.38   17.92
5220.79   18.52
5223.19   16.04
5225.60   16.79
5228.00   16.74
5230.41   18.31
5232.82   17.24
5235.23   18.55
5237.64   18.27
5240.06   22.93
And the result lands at 5116.06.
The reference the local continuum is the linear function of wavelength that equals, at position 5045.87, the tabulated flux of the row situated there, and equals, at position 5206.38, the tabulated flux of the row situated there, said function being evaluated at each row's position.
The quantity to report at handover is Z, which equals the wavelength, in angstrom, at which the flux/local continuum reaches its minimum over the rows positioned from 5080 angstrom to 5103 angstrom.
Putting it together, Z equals 5099.60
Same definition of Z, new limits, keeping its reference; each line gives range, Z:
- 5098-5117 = 5106.65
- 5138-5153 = 5149.15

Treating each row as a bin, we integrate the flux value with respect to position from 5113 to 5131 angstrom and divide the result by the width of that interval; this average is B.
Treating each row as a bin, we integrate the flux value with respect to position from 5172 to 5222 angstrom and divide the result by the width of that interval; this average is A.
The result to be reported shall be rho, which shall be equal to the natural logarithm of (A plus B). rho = 3.51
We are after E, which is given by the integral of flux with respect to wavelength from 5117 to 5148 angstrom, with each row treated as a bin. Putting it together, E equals 512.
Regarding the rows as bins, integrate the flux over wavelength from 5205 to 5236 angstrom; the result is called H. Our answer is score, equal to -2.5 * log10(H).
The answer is -6.83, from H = 537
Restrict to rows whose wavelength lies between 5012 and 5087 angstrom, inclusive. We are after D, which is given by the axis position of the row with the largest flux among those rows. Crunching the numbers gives 5050.52 angstrom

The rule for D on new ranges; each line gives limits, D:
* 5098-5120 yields 5116.06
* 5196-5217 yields 5199.19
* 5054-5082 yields 5062.16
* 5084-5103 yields 5092.56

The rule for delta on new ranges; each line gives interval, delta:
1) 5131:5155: 5144.41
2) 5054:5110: 5062.16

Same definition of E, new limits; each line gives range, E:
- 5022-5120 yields 1654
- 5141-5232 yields 1482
